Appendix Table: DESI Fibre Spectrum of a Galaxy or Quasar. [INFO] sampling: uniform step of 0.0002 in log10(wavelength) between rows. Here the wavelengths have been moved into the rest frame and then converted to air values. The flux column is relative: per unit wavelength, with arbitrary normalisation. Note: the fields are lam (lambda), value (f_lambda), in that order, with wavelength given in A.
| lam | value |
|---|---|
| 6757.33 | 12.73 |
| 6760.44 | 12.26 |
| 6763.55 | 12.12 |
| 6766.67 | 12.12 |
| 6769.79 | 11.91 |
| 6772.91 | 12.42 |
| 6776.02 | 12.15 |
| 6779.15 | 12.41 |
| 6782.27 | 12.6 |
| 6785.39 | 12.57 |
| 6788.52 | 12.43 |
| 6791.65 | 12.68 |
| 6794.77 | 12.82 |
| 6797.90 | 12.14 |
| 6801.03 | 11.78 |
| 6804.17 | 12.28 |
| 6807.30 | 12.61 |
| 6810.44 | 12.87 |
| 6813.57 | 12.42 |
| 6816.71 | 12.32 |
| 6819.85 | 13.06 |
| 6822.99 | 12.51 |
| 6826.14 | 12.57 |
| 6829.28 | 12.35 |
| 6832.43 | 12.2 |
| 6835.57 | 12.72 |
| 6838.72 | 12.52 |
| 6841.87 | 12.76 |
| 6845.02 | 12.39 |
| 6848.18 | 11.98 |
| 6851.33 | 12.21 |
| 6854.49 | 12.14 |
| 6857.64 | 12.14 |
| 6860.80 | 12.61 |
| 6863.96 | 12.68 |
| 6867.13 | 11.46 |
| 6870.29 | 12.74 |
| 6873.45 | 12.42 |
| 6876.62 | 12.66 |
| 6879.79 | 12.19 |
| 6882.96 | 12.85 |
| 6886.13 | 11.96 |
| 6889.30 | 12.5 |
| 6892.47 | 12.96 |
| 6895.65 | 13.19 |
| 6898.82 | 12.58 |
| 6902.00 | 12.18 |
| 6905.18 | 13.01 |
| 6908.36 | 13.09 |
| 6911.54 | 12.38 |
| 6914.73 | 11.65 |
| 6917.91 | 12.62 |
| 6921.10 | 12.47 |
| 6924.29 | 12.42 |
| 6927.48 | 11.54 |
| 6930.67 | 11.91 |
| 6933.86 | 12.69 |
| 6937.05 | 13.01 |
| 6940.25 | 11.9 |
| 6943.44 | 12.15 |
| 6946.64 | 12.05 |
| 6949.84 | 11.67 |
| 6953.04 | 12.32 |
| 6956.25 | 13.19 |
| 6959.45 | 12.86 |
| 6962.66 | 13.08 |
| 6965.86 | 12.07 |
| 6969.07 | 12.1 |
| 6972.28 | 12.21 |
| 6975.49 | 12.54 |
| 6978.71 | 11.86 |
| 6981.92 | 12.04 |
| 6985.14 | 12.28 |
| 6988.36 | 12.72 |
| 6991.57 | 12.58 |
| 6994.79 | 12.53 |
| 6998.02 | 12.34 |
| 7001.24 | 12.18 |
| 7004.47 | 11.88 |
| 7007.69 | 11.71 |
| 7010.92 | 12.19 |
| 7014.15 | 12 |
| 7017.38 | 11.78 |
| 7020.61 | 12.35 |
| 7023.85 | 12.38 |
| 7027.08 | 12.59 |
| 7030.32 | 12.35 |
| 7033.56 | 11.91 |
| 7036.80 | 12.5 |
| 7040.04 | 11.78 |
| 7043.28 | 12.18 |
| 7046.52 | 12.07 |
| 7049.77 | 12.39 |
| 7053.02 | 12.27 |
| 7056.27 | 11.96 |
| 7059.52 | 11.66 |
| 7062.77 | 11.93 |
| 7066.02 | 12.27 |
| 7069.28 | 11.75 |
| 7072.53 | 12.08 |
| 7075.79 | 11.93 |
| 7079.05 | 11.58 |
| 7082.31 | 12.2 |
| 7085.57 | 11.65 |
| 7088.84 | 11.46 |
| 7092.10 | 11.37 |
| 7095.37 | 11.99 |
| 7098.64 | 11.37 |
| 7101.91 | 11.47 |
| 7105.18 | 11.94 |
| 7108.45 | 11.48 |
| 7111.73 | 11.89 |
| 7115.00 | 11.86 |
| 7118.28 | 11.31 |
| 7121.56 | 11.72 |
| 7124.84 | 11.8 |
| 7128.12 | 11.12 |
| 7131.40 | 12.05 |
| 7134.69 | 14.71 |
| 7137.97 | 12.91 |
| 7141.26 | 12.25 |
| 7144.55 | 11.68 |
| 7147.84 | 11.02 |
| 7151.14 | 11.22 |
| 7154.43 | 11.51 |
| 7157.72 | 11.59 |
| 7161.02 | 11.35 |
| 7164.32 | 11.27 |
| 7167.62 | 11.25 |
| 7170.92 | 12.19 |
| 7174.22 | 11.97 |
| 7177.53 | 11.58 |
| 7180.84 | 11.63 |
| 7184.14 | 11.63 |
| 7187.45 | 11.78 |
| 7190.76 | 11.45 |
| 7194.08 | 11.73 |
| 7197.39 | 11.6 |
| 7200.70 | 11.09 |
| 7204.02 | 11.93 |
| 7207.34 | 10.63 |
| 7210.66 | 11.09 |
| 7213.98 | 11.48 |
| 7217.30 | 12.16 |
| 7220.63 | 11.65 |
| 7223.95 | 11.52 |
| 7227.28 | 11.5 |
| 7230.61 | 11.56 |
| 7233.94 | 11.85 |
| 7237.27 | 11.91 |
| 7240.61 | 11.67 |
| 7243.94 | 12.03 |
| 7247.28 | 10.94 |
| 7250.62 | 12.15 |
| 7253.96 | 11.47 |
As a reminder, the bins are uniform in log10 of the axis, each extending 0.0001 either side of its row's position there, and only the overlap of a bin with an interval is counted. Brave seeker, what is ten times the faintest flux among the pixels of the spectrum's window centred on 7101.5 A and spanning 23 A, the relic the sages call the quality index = 114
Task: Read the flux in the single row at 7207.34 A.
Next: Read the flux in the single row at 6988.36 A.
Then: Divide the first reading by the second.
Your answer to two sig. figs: 0.84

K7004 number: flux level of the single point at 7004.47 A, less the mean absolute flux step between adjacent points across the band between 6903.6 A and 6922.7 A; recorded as 11.4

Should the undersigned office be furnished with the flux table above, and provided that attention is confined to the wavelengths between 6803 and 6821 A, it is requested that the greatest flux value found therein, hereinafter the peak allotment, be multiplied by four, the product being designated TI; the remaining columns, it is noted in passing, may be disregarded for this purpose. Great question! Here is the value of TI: 52.24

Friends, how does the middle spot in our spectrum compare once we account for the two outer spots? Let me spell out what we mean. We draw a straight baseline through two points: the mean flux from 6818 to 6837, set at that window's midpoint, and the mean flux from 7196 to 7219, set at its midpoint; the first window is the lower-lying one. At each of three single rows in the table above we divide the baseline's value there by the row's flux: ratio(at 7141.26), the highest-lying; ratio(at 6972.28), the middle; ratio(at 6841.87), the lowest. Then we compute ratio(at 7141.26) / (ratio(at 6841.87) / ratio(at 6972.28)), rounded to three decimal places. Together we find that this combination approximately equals 0.961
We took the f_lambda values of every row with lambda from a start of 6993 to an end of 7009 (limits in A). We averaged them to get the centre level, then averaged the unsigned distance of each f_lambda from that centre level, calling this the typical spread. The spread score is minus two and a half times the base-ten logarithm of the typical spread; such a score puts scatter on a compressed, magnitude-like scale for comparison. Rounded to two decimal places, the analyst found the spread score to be 1.44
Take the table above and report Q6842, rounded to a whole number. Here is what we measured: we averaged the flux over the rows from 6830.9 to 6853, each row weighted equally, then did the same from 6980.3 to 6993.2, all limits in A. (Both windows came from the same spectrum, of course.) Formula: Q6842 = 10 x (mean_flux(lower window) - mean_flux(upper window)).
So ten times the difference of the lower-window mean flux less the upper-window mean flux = 0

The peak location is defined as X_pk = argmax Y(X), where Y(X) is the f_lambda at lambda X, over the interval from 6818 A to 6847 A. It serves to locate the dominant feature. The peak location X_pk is 6819.85 A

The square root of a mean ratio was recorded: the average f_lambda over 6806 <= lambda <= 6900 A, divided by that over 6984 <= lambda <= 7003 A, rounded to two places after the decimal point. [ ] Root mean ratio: 1.00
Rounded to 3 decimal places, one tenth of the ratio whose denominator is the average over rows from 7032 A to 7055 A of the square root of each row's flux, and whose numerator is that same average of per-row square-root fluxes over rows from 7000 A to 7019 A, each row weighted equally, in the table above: 0.099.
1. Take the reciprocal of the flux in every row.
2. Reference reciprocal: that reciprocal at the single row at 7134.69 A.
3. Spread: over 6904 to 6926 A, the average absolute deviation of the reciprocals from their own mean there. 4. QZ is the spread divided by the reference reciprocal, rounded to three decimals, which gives 0.031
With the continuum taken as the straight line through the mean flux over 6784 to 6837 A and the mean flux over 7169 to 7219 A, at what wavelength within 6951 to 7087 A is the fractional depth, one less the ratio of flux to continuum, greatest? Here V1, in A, 7007.69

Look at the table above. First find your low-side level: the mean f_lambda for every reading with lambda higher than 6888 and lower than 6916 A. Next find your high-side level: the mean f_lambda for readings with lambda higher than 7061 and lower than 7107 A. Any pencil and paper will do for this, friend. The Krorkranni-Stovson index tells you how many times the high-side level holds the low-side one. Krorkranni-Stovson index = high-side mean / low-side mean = 0.93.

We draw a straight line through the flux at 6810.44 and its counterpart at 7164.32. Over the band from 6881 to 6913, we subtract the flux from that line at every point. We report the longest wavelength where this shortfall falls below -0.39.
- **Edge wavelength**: 6908.36 A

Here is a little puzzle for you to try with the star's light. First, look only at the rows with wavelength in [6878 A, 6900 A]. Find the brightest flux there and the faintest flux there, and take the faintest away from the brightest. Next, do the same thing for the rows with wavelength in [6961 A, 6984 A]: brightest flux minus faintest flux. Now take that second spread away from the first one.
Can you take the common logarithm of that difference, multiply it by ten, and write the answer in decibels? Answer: -20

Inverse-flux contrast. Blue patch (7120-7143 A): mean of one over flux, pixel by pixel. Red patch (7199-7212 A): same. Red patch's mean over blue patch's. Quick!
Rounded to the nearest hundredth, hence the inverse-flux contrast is 1.10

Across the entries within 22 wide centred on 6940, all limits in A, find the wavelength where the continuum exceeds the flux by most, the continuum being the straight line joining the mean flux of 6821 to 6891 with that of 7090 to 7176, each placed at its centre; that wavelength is 6949.84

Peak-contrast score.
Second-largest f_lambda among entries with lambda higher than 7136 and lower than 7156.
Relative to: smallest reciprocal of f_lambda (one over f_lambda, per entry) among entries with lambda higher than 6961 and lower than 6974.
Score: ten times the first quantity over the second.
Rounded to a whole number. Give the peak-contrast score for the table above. 1602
